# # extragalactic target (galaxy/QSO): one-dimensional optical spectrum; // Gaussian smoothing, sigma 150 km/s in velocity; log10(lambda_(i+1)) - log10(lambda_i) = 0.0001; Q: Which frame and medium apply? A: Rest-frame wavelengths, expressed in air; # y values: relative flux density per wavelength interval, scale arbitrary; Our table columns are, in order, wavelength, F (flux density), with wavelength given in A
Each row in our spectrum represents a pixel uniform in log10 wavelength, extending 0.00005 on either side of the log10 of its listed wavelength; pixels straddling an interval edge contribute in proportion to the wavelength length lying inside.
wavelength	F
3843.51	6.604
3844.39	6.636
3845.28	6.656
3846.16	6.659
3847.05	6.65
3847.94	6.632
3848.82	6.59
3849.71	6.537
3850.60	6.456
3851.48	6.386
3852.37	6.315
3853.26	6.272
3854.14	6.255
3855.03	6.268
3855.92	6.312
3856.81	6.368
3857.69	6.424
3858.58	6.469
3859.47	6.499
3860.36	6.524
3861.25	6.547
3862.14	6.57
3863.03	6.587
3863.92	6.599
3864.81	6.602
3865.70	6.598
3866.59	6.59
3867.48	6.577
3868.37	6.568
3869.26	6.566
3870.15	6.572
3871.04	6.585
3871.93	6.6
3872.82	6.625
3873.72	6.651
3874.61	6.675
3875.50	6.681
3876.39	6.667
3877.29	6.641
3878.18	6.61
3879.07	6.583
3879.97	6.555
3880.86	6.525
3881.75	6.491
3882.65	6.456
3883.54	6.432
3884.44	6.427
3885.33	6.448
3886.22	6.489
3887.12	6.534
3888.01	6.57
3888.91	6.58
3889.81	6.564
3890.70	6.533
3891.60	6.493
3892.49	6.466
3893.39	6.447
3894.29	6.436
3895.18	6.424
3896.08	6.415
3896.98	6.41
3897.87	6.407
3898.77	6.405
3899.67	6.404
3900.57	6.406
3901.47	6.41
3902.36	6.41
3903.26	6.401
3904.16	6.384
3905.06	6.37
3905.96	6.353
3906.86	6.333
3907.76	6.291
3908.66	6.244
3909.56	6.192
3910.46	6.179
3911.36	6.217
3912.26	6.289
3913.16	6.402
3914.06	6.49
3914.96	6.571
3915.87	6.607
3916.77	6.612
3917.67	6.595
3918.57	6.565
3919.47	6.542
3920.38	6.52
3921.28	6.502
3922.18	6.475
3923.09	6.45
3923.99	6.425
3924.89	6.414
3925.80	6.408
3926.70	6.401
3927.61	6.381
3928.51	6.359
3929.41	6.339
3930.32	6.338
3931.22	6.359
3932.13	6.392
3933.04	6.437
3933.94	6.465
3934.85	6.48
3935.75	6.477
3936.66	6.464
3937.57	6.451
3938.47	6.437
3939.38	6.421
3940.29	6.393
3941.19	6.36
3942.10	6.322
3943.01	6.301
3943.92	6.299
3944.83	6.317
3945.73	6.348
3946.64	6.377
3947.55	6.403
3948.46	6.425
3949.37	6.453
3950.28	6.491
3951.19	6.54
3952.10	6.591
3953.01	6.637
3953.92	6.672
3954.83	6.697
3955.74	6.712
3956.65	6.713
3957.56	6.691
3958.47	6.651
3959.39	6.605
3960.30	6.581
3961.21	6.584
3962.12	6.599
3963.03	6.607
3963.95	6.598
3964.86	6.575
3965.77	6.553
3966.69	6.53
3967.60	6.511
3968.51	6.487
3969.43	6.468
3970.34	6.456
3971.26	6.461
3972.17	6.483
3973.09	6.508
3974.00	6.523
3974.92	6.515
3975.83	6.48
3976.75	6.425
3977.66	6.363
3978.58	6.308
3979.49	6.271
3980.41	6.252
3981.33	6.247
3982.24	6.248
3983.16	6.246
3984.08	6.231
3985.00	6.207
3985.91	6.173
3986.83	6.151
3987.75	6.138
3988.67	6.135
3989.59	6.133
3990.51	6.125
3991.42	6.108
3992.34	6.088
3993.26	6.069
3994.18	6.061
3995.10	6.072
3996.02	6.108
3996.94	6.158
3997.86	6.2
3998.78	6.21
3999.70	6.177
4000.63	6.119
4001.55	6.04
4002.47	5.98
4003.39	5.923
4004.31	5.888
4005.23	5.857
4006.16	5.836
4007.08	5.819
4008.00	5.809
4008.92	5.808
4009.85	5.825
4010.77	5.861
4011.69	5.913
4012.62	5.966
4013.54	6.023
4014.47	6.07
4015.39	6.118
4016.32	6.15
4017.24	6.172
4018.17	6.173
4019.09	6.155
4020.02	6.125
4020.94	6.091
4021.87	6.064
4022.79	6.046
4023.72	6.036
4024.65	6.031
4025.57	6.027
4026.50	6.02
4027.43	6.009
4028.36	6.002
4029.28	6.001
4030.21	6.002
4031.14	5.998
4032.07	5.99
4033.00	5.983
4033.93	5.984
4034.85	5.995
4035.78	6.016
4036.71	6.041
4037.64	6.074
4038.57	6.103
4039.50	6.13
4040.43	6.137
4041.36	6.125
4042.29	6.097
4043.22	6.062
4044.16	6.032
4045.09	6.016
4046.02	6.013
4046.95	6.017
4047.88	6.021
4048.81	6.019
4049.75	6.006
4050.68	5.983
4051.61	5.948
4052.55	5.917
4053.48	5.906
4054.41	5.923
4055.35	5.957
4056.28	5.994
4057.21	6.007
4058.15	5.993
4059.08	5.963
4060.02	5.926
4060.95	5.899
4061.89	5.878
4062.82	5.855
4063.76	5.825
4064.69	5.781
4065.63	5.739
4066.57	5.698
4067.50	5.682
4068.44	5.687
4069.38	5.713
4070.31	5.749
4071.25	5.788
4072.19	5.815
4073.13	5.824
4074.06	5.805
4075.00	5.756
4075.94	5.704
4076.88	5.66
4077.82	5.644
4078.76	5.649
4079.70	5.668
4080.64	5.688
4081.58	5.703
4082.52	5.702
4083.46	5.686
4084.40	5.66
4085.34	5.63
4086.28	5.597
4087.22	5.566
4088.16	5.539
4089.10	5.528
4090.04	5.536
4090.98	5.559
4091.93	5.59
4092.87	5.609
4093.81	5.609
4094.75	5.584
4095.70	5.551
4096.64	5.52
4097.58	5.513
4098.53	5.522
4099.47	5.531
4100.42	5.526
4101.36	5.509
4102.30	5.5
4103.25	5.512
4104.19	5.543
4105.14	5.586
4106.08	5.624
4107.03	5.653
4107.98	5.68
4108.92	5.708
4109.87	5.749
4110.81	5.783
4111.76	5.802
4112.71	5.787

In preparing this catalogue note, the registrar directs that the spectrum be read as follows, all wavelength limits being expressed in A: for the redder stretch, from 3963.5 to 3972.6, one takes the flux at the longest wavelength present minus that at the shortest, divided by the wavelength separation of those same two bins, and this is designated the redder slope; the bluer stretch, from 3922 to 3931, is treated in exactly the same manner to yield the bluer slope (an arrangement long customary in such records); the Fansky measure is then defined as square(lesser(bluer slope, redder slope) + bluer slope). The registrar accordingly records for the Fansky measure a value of 0.0011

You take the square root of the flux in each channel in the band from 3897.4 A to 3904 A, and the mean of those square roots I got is 2.53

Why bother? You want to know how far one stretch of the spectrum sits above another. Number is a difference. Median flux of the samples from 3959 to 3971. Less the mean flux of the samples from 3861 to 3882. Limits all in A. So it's 0.0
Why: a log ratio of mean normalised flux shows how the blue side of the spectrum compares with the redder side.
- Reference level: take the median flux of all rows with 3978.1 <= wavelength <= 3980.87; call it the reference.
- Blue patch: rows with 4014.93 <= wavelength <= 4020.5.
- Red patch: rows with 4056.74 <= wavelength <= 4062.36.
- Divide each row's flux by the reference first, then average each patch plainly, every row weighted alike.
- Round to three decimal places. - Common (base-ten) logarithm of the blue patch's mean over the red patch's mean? 0.015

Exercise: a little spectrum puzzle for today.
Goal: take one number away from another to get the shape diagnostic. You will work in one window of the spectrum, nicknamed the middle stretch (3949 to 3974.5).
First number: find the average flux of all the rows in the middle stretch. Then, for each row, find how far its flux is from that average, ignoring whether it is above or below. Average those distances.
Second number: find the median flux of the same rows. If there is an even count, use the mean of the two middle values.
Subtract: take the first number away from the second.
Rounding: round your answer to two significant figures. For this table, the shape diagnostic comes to 6.5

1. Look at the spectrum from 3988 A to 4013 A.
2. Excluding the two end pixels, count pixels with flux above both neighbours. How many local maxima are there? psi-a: 1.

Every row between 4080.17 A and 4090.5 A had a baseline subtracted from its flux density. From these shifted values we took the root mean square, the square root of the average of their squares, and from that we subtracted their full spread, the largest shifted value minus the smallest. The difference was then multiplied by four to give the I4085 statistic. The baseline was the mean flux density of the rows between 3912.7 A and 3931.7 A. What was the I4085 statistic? 2.7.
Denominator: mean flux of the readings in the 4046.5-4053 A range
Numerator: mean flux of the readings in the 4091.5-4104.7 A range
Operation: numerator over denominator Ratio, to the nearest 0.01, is 0.93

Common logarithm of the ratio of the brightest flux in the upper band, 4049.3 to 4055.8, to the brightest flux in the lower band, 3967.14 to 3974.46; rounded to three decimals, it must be -0.036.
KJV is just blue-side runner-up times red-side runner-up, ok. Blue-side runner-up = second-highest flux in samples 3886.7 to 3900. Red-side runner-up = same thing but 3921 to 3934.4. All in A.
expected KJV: 42.5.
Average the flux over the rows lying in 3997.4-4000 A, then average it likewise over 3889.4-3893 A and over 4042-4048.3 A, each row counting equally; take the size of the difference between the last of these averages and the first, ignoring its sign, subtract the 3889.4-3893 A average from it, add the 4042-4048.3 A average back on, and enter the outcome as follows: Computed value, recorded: -0.32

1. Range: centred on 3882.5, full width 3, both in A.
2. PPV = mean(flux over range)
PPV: 6.5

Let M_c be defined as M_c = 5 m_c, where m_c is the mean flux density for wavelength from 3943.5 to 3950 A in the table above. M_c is 31.9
